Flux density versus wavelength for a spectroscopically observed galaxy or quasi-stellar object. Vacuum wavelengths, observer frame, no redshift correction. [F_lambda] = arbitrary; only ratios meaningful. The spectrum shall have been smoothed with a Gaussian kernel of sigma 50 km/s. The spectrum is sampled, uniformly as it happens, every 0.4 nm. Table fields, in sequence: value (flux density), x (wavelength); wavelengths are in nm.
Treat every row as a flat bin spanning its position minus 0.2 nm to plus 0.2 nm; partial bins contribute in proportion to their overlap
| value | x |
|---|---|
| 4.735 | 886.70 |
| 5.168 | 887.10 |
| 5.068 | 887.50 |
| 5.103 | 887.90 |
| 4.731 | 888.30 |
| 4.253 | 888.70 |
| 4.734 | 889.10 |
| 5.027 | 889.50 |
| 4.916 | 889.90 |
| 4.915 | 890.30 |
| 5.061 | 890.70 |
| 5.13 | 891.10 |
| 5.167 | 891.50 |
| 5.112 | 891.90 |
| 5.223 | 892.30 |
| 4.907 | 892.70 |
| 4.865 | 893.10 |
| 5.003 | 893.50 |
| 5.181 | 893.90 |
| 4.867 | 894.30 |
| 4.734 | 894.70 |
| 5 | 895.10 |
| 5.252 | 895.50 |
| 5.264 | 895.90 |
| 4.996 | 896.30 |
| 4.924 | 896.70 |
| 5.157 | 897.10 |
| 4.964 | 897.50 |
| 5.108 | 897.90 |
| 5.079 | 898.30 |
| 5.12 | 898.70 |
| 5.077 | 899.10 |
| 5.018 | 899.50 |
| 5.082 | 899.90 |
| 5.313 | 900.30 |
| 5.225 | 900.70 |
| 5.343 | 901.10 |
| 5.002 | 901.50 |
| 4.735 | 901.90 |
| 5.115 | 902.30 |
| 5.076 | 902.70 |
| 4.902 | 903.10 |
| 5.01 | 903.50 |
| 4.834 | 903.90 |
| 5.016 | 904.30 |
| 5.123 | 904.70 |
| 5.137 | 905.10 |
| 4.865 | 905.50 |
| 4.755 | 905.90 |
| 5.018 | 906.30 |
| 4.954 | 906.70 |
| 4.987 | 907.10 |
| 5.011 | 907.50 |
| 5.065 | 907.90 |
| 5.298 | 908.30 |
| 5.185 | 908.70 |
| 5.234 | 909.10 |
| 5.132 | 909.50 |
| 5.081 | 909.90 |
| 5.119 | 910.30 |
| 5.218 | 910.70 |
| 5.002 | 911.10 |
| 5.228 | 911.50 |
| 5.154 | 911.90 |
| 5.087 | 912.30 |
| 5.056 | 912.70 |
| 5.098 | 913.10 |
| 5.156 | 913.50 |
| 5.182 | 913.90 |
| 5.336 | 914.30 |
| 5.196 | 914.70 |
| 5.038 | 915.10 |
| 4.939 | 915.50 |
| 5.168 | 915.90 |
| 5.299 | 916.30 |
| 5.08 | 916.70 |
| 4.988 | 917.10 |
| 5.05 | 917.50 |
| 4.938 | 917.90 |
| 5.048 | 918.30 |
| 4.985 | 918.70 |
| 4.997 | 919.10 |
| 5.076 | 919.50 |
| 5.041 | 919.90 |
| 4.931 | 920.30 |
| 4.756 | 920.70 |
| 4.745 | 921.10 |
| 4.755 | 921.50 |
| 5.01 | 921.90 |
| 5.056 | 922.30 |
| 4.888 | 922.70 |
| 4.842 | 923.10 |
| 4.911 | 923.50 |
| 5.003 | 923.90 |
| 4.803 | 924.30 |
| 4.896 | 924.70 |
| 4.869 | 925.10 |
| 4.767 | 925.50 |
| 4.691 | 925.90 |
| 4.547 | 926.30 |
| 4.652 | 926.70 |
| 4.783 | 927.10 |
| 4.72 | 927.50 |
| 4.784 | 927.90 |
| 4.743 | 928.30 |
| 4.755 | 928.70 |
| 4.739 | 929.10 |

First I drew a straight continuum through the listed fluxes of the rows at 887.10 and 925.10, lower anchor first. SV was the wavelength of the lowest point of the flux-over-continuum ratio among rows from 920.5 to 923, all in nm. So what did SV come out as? 921.10 nm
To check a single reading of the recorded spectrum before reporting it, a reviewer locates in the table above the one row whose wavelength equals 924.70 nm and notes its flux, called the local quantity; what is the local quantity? 4.896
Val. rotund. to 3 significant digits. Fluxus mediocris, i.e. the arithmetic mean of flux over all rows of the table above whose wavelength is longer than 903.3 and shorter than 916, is 5.08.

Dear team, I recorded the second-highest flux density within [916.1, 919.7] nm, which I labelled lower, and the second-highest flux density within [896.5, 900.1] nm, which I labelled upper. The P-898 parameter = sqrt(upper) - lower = -2.82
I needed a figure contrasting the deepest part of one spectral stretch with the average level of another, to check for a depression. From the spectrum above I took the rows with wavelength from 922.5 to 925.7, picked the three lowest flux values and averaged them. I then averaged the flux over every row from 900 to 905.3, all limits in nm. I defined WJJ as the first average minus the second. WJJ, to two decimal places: -0.26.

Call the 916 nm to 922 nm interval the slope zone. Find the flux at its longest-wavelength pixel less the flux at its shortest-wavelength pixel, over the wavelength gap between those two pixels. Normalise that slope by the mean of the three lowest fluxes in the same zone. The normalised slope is -0.011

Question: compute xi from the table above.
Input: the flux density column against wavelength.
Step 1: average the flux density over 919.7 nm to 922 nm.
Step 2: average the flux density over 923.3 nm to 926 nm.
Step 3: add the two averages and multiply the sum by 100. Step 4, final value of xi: 972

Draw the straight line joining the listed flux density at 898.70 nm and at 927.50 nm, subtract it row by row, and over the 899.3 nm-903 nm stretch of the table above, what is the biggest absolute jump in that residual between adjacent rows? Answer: 0.386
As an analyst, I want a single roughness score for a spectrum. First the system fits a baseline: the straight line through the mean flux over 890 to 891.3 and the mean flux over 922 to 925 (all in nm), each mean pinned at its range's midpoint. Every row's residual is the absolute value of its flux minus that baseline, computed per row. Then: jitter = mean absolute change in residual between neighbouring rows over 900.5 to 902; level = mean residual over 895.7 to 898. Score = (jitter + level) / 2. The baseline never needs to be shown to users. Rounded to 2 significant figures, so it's 0.17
